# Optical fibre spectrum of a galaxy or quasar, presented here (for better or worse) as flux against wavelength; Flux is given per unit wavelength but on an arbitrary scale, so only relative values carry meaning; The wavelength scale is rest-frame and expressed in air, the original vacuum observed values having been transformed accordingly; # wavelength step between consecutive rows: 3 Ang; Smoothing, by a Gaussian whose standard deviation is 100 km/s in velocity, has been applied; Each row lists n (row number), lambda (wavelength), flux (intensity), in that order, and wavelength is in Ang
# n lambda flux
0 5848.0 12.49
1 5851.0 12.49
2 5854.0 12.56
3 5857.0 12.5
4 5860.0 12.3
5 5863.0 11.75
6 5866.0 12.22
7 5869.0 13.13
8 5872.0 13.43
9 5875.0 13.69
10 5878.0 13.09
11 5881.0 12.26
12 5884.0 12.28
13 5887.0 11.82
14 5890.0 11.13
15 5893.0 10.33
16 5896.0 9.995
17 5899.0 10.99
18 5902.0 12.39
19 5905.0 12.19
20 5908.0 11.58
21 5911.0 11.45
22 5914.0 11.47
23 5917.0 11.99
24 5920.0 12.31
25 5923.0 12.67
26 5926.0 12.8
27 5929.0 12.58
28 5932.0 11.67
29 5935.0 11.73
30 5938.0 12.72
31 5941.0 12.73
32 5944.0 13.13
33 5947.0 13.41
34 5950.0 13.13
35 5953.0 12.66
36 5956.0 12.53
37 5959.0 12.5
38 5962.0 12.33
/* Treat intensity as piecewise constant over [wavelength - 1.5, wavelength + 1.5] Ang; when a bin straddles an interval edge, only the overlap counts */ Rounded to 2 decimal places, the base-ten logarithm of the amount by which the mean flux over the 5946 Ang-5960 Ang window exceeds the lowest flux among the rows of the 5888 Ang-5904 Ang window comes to 0.45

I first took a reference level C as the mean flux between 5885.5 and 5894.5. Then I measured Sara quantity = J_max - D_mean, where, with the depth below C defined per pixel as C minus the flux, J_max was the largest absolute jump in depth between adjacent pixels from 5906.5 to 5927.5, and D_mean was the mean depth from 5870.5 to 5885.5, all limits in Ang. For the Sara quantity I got 2.4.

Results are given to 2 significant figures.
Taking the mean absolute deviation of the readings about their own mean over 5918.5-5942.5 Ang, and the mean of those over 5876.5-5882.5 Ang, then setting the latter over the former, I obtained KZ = 34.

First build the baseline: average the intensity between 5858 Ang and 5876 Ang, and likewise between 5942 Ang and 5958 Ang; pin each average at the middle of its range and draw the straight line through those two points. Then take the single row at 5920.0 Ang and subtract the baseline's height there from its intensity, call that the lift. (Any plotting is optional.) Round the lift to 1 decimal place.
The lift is -0.6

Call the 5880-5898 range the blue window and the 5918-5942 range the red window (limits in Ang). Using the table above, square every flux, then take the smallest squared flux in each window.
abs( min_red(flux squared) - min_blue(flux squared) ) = 36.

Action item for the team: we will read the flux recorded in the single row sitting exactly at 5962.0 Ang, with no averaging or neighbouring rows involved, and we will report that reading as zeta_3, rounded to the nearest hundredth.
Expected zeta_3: 12.33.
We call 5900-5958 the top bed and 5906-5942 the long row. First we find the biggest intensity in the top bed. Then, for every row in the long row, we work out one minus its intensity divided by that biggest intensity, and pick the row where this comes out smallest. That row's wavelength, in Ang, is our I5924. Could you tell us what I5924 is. 5926.0 Ang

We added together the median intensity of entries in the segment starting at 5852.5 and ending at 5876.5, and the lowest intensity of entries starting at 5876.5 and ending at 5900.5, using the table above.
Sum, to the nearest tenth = 22.5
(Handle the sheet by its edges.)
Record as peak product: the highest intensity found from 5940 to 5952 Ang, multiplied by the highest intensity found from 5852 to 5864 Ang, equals 168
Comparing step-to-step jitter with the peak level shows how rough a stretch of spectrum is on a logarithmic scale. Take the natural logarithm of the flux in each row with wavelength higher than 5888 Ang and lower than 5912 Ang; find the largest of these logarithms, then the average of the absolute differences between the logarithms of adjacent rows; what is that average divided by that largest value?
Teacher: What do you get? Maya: 0.023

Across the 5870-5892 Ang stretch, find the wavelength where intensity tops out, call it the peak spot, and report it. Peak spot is 5875.0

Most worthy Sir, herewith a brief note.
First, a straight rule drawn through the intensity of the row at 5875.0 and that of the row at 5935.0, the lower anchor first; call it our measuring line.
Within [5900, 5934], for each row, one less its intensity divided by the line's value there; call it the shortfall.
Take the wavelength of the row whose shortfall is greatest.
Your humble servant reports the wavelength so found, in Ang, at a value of 5911.0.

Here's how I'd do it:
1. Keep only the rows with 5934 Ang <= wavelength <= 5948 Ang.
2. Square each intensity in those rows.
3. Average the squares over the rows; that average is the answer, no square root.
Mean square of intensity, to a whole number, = 163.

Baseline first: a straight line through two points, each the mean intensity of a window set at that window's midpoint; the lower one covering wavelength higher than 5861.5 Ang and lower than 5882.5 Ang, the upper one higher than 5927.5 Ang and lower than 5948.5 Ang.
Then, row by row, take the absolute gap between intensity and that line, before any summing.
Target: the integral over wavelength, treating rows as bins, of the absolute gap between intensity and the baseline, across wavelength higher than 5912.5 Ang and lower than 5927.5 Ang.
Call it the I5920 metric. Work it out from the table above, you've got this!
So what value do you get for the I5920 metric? 7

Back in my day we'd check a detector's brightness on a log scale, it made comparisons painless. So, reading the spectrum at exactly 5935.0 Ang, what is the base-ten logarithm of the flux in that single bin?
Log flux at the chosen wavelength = 1.07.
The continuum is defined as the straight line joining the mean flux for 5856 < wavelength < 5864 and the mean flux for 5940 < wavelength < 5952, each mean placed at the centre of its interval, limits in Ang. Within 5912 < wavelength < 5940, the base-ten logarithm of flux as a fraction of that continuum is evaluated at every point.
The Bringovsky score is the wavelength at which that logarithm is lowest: 5914.0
